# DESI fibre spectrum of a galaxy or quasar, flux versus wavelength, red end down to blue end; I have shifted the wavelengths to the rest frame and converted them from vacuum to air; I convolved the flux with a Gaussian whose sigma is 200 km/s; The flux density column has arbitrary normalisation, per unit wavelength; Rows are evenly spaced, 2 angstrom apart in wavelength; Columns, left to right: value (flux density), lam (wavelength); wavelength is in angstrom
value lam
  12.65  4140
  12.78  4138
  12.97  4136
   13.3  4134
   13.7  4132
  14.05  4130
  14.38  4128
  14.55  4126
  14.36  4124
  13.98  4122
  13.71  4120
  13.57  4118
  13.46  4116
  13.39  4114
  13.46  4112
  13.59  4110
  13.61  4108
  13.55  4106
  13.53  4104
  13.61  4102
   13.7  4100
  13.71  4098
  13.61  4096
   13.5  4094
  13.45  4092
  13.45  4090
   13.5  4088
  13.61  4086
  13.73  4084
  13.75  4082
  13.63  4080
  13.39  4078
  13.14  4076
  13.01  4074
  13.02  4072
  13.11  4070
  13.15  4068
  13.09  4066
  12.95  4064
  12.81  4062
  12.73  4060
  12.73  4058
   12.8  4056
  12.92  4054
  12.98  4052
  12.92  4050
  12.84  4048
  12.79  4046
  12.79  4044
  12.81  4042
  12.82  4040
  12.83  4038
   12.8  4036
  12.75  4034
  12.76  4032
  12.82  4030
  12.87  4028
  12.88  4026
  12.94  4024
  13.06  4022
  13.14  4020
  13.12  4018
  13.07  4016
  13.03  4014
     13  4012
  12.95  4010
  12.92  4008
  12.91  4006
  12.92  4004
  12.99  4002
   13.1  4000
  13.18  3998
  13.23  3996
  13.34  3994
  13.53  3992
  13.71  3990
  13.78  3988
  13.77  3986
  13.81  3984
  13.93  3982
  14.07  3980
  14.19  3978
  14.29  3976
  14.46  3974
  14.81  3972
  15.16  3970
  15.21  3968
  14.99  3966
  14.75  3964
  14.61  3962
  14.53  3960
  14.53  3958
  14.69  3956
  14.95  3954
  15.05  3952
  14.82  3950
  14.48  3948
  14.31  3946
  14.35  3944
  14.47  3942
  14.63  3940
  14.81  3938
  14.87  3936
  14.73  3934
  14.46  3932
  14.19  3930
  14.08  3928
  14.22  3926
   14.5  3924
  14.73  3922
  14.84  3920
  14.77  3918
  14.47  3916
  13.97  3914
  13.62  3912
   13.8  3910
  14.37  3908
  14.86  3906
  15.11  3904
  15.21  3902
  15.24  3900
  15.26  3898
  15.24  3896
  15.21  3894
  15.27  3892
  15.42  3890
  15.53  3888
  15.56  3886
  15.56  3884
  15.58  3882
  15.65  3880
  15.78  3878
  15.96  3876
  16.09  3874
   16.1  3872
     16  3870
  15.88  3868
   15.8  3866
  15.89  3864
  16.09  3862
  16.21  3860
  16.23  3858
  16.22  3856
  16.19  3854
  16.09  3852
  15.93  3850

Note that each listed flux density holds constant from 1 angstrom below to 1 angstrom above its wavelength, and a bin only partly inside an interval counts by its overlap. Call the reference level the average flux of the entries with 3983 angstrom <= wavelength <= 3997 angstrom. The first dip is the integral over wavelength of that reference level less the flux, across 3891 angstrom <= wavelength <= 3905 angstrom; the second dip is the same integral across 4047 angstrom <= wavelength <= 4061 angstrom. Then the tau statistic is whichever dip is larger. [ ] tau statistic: 10.5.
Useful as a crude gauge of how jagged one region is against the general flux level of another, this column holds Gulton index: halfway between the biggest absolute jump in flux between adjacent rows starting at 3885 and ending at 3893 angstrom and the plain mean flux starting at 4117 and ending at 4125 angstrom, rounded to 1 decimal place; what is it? 7.0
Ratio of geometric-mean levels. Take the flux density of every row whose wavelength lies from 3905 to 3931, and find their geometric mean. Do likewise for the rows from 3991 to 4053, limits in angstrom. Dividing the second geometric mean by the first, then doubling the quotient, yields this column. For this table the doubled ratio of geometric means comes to 1.81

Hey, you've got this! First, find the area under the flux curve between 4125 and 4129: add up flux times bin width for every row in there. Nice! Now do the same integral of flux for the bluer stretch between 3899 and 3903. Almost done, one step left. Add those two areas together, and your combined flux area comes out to 119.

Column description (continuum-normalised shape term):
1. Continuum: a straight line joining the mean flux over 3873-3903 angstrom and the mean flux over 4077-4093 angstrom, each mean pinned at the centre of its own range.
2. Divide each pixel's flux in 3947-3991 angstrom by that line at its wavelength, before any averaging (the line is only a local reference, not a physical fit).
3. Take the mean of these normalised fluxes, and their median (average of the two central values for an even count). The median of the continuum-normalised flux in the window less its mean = 0.000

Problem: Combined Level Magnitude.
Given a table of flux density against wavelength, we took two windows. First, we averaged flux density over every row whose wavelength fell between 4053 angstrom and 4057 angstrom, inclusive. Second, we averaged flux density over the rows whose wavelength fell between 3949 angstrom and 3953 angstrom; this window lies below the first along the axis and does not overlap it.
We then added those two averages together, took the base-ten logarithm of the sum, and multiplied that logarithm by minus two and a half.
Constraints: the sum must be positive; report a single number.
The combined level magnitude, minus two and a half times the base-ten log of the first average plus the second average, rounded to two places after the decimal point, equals -3.61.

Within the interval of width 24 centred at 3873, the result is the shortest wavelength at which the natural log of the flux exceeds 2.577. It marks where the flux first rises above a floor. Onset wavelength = 3862 angstrom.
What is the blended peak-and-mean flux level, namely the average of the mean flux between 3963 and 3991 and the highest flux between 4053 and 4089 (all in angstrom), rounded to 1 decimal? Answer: 14.1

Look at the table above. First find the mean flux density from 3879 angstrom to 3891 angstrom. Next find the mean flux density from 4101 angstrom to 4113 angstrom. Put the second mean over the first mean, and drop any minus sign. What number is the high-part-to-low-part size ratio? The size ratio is 0.87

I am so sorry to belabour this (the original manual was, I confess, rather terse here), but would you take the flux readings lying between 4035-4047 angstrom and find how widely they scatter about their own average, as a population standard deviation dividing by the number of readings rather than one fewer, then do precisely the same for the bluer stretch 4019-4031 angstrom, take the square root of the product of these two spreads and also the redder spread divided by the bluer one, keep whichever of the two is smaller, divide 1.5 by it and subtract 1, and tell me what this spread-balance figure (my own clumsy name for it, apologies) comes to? 36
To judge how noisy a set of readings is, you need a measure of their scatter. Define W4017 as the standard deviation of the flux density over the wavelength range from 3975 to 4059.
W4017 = 0.43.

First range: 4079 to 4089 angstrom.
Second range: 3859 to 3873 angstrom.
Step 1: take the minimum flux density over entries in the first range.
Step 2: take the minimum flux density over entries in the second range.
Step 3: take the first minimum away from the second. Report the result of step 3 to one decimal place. 2.3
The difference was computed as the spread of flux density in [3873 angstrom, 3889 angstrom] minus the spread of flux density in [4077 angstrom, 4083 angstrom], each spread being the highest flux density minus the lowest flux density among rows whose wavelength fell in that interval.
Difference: 0.20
